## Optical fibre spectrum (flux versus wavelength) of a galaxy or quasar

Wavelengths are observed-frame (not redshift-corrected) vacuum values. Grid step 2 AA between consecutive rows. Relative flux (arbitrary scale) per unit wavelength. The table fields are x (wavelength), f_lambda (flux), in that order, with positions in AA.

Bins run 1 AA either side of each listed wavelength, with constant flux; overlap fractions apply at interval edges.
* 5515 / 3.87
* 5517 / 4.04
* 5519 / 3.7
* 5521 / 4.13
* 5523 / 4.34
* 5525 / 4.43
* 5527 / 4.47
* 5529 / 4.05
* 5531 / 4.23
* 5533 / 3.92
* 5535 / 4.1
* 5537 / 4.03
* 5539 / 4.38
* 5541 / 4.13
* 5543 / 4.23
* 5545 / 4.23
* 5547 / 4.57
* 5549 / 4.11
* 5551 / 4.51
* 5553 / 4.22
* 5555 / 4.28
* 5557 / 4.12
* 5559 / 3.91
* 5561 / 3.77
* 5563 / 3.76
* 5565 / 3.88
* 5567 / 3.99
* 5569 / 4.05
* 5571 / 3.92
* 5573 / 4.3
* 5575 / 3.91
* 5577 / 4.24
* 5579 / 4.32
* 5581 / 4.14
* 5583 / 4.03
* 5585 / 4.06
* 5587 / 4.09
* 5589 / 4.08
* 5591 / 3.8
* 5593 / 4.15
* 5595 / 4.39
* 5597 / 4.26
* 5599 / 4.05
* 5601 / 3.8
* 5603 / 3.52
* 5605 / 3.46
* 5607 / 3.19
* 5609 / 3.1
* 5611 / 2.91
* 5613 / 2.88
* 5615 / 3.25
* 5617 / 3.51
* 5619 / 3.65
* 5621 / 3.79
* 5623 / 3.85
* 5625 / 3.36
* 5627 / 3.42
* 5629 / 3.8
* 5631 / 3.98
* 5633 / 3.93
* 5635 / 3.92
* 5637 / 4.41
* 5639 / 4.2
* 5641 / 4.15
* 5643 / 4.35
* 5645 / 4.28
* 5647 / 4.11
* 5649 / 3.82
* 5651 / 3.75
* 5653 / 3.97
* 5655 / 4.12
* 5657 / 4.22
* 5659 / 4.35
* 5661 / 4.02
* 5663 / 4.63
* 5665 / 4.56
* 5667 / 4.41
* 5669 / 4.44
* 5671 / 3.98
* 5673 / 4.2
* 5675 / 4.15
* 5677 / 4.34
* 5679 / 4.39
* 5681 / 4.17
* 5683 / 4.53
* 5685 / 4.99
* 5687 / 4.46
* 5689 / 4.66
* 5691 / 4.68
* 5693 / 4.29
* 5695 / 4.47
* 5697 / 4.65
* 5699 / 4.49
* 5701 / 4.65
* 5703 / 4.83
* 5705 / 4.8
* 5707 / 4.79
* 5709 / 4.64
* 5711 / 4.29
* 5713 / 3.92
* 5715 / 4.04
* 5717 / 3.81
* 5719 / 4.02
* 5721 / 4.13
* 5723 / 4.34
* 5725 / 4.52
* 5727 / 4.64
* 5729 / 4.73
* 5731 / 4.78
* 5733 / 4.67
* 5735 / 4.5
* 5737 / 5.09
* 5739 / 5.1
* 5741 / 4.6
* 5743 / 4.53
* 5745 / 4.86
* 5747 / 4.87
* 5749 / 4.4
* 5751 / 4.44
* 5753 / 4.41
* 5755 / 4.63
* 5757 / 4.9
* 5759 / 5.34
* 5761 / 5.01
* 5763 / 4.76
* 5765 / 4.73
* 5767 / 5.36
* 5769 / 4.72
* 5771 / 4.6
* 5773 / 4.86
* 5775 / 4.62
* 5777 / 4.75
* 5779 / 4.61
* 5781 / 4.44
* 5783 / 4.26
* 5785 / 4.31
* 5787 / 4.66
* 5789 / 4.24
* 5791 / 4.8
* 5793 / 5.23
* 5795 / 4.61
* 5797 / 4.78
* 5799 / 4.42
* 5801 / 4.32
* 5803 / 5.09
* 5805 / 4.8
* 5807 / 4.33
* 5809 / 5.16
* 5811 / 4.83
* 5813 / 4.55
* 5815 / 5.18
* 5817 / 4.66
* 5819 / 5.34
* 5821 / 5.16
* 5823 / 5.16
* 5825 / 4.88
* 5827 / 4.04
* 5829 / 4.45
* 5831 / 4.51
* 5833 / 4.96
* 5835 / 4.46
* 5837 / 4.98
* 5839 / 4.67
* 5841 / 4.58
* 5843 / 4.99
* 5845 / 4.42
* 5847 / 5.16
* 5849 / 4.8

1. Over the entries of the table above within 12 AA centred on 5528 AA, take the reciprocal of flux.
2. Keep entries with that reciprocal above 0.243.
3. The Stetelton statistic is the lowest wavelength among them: 5529 AA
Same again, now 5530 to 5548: 5533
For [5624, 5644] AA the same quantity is 5625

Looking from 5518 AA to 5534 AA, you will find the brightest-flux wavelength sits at 5527 AA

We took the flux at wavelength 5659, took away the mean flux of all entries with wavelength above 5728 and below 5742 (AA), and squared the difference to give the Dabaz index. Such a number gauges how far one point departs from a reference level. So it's 0.19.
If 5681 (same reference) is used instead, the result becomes 0.37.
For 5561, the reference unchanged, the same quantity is 1.02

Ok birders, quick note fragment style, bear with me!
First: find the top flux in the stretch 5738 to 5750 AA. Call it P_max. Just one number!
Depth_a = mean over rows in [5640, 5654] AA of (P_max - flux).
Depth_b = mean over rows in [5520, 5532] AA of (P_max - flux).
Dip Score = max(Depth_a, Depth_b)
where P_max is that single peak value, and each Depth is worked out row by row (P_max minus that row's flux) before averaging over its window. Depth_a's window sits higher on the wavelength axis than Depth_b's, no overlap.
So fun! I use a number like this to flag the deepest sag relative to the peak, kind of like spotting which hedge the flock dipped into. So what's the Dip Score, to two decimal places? 1.04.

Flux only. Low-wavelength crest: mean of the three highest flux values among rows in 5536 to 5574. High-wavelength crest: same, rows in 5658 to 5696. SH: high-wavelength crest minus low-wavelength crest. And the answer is 0.29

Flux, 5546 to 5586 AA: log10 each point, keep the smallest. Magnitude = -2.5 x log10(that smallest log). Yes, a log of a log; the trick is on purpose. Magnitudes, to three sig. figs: 0.600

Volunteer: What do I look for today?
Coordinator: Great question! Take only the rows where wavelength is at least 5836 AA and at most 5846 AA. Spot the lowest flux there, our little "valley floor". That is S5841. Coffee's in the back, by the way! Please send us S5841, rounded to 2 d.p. 4.42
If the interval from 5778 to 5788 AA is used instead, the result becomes 4.26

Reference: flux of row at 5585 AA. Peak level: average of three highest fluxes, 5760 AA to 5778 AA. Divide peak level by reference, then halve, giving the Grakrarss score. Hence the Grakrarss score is 0.625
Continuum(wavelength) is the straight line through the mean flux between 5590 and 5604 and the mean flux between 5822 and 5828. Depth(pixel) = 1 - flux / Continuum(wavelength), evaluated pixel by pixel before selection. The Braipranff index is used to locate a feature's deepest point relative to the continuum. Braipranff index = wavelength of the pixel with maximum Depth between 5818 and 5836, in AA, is 5827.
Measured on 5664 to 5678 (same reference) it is 5671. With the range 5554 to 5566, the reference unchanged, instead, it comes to 5563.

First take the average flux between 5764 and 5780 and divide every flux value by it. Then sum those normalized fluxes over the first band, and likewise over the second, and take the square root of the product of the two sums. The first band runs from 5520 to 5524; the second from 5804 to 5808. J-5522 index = 1.84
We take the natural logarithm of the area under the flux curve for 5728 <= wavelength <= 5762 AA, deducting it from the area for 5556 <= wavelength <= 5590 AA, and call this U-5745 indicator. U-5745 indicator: 132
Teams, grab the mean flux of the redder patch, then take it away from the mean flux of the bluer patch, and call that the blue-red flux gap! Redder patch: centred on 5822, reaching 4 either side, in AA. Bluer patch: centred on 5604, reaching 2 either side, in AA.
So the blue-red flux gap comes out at -1.6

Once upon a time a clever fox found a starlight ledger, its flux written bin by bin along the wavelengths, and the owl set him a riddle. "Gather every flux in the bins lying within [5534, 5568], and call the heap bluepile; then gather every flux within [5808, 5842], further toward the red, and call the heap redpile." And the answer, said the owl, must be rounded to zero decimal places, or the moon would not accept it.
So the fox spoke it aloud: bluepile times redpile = 5728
